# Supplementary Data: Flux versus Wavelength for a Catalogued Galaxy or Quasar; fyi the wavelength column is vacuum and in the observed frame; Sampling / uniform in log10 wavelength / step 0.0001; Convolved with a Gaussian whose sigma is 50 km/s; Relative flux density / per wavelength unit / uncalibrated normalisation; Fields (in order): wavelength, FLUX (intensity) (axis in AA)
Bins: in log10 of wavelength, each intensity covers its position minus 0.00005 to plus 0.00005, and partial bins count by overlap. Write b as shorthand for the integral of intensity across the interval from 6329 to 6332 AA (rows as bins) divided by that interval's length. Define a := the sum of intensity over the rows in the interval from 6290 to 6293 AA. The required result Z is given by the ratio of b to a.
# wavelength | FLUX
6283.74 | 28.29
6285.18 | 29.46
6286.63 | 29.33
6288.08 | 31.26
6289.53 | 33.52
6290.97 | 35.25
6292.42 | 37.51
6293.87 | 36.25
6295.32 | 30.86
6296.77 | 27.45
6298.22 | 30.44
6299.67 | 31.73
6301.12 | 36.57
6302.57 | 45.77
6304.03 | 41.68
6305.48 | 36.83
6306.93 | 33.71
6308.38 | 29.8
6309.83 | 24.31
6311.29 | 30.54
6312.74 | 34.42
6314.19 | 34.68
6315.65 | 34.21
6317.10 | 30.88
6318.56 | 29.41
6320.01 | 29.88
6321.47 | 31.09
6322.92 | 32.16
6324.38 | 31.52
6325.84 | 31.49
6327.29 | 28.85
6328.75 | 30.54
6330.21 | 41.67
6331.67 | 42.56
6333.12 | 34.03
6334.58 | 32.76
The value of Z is 0.55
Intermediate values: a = 73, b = 40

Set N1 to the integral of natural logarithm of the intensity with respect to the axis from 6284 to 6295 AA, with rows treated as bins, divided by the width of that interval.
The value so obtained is 3.49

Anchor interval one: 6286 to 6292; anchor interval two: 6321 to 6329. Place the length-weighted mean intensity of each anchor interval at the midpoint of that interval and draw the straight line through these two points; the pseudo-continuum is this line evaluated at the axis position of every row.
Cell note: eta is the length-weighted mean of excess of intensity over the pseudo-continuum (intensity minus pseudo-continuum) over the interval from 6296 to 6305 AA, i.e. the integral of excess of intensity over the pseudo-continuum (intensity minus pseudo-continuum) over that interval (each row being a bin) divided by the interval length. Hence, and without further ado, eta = 3.5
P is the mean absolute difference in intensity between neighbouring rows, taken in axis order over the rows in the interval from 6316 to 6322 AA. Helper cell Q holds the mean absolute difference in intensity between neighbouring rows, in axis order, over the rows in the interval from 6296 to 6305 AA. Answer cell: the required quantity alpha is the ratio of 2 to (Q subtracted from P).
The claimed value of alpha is -0.6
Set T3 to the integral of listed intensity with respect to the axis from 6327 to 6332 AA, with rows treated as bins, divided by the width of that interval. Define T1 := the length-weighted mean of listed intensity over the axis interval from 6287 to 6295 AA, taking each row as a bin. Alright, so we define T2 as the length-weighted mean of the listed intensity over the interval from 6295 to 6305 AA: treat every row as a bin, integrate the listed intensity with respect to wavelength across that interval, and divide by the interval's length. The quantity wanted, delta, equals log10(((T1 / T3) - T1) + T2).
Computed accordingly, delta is 0.2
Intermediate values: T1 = 34.3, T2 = 35.1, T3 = 36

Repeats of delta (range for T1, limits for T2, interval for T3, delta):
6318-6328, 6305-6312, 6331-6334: 0.0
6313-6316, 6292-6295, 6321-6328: 0.4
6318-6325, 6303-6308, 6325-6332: 0.9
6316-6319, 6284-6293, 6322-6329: 0.4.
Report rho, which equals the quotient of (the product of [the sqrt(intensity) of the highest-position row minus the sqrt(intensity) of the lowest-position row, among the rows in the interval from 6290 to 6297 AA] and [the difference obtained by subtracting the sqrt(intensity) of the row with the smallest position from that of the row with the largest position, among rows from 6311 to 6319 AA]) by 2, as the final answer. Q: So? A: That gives 0.04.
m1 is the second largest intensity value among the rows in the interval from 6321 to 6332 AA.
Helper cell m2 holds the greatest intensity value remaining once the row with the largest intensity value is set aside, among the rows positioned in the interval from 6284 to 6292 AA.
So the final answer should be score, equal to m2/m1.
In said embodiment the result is 0.80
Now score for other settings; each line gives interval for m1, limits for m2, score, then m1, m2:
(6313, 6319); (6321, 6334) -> 1.22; 34.21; 41.67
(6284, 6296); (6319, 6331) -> 0.89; 36.25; 32.16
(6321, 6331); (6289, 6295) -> 1.13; 32.16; 36.25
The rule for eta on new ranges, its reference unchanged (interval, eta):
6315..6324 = 0.0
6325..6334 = 4.0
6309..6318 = -0.1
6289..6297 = 1.4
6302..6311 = 3.1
